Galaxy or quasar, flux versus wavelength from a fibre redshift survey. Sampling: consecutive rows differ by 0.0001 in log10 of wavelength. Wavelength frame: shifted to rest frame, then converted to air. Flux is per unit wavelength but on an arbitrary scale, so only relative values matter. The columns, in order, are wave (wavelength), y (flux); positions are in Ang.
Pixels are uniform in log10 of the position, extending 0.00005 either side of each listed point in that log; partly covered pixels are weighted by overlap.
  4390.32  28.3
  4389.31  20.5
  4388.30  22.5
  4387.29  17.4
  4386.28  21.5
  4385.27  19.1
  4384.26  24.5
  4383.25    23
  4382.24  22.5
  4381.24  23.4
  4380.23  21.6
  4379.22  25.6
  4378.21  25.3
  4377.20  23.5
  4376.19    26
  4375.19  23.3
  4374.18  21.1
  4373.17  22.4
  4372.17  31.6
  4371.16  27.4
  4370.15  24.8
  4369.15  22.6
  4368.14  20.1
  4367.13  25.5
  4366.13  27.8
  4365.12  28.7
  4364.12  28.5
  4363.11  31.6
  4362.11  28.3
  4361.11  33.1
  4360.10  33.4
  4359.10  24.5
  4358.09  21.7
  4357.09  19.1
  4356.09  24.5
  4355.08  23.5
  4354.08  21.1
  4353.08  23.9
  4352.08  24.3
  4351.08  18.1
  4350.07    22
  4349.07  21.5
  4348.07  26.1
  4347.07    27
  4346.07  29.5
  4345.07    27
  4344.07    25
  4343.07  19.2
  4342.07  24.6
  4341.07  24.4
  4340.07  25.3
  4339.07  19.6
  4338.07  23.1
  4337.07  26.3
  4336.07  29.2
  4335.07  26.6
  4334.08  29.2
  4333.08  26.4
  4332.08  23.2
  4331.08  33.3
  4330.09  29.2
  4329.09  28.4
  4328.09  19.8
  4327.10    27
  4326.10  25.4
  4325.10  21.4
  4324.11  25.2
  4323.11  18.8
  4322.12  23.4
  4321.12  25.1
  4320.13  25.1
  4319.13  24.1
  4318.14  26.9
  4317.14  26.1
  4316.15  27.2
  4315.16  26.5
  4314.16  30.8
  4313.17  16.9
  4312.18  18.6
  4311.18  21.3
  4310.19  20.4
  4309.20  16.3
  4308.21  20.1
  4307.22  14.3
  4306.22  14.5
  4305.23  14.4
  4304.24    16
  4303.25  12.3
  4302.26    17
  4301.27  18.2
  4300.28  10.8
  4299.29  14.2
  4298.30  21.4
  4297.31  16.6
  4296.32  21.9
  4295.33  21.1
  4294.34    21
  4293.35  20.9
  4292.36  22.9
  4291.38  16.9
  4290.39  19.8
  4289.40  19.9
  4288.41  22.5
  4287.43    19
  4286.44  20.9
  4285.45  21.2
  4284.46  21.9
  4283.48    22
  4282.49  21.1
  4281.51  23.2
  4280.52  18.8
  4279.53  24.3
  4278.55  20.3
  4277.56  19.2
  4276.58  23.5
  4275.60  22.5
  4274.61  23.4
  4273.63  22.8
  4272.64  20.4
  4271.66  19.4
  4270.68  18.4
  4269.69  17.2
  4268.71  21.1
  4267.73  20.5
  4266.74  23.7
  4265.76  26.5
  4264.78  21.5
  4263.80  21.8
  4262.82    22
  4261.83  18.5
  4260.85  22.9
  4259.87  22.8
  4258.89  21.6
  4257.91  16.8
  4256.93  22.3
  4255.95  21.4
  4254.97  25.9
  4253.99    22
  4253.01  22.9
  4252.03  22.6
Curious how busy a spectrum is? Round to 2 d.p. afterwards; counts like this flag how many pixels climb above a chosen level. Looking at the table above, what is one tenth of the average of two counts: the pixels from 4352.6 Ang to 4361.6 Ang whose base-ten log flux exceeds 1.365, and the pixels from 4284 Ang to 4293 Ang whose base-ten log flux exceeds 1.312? 0.55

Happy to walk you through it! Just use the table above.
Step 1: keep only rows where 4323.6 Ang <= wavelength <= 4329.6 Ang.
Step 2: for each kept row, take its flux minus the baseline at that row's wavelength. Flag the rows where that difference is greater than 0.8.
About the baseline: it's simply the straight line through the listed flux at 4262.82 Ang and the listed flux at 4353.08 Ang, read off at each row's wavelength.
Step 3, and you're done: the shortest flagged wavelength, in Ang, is 4324.11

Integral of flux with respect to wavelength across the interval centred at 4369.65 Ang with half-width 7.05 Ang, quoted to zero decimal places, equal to 364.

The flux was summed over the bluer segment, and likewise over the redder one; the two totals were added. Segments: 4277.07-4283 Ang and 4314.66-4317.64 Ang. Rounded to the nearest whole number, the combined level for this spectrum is 207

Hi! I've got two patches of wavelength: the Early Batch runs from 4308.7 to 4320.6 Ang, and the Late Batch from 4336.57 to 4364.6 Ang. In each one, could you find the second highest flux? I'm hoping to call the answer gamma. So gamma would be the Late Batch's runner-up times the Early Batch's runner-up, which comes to 900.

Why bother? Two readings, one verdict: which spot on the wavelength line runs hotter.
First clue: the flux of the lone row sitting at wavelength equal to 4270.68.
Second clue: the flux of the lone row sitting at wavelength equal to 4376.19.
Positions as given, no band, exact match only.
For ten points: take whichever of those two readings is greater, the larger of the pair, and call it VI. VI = 26.0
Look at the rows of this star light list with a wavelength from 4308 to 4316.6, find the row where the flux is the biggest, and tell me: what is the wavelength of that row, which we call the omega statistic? 4314.16 Ang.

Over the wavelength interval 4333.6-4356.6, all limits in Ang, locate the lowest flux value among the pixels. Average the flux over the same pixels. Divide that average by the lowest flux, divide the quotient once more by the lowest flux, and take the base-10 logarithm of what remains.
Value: -1.13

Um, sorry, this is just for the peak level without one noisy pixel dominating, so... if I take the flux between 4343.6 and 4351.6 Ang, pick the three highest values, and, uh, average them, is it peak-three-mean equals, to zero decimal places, 28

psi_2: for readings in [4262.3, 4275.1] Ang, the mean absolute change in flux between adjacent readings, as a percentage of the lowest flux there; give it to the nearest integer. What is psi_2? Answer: 11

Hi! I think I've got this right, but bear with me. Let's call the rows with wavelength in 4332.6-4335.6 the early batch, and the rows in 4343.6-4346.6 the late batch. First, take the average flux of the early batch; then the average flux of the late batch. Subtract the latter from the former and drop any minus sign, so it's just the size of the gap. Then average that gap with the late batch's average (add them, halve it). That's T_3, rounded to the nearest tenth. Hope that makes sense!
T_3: 13.7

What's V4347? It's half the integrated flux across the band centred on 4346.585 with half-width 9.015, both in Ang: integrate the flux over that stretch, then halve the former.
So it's 213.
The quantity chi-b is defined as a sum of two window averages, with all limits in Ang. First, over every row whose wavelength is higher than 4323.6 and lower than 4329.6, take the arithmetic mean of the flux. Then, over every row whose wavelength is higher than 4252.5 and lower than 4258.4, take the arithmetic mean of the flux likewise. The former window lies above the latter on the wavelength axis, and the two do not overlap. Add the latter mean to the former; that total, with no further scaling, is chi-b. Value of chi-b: 46.4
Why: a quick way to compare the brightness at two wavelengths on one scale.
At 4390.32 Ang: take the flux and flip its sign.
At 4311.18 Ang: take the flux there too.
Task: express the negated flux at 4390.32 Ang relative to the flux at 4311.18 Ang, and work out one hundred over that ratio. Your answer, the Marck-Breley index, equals -75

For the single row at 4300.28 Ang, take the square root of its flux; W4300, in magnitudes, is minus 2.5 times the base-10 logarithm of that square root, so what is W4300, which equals -1.29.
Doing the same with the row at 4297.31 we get -1.53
